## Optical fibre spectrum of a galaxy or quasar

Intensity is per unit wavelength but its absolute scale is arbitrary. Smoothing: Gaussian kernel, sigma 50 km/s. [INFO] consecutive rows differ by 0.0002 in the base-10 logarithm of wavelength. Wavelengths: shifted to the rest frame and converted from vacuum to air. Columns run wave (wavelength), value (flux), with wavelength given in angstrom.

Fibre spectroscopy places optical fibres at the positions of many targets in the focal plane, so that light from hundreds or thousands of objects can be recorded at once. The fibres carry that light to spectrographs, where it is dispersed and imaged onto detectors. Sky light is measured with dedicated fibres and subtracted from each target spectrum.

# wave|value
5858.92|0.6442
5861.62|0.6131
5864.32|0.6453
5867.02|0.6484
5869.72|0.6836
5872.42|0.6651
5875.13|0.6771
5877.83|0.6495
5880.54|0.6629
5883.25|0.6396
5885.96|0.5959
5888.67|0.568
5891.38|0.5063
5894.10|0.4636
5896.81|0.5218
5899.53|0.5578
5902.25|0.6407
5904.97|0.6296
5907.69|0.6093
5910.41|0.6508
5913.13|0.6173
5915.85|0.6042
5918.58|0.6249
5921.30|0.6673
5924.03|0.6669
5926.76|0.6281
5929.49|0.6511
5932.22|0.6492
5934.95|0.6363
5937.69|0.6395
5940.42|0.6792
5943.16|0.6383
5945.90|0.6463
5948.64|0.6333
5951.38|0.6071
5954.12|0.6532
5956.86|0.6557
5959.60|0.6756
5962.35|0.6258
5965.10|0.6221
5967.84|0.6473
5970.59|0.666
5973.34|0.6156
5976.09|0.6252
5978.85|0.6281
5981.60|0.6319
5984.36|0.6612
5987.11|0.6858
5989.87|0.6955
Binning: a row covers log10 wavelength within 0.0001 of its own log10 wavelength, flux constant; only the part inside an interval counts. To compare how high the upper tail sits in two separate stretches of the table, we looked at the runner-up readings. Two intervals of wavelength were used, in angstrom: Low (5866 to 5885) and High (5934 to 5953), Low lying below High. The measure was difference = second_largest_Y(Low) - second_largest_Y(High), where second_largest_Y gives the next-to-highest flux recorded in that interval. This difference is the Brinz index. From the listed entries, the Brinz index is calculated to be 0.031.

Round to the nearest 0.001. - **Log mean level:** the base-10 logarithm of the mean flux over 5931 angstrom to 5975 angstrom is -0.192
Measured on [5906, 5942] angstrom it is -0.194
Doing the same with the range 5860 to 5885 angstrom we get -0.185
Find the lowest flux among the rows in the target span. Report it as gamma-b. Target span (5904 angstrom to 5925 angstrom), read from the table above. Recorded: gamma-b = 0.6042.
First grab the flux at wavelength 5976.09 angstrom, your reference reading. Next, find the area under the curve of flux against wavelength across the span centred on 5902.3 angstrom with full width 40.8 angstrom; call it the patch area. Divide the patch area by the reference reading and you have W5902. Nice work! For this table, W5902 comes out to 38.7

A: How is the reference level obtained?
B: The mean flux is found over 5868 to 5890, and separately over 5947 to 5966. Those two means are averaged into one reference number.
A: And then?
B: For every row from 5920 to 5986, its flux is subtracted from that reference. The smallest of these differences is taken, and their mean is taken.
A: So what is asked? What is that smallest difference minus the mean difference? -0.035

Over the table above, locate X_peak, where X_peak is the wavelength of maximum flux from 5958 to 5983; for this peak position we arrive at 5959.60 angstrom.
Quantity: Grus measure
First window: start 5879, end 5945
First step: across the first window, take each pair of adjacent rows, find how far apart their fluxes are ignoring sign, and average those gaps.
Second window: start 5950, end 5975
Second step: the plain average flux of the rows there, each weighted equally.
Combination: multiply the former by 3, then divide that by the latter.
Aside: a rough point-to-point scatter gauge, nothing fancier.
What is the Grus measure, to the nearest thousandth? 0.146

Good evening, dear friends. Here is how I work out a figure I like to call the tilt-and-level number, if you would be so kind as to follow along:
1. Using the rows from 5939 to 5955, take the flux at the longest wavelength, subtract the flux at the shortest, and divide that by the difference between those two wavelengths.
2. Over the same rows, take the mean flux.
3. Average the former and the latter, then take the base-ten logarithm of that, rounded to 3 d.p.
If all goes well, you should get -0.494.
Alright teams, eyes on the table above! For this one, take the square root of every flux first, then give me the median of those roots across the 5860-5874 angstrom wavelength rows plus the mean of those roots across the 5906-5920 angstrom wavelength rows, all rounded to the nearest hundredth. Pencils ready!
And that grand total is 1.59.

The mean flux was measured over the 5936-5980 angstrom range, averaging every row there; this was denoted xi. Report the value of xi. 0.641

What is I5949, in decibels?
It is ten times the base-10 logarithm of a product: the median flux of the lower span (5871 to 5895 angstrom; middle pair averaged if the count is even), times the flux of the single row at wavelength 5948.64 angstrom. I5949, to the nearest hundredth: -3.92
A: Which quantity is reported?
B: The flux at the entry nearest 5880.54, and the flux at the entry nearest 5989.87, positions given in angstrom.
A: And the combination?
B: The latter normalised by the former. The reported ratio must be 1.05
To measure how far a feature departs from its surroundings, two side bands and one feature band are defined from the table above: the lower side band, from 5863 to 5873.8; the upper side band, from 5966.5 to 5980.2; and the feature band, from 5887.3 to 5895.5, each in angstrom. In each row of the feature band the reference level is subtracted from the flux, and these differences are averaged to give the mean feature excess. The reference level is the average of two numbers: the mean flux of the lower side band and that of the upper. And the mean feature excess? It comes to -0.14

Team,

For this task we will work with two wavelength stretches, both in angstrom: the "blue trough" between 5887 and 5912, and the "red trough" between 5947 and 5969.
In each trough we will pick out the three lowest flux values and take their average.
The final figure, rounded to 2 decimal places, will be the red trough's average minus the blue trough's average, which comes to 0.12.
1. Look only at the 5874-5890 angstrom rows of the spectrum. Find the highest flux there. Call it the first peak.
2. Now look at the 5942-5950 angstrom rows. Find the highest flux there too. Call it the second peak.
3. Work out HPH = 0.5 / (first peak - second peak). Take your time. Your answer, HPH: 16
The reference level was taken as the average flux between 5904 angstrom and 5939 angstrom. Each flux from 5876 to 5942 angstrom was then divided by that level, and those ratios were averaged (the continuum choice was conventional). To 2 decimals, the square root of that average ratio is 0.98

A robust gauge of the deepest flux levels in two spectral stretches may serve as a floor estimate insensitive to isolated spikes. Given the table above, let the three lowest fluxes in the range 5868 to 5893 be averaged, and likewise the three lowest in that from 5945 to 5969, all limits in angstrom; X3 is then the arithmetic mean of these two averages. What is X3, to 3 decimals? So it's 0.588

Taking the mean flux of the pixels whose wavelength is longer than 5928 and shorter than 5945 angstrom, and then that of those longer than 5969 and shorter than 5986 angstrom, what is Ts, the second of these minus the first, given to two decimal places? -0.01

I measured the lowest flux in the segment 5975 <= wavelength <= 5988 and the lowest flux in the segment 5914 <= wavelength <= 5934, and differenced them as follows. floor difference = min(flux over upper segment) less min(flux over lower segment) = 0.021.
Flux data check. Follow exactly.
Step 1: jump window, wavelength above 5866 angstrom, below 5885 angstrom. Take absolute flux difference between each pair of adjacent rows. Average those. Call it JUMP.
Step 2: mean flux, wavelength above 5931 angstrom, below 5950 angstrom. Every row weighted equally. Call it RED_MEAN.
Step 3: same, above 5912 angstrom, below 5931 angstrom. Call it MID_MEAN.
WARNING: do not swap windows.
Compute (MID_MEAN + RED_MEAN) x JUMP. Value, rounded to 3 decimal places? 0.028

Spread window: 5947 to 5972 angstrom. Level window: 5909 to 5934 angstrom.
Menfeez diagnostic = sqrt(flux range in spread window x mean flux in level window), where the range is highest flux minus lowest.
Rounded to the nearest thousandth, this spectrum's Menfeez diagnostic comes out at 0.209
